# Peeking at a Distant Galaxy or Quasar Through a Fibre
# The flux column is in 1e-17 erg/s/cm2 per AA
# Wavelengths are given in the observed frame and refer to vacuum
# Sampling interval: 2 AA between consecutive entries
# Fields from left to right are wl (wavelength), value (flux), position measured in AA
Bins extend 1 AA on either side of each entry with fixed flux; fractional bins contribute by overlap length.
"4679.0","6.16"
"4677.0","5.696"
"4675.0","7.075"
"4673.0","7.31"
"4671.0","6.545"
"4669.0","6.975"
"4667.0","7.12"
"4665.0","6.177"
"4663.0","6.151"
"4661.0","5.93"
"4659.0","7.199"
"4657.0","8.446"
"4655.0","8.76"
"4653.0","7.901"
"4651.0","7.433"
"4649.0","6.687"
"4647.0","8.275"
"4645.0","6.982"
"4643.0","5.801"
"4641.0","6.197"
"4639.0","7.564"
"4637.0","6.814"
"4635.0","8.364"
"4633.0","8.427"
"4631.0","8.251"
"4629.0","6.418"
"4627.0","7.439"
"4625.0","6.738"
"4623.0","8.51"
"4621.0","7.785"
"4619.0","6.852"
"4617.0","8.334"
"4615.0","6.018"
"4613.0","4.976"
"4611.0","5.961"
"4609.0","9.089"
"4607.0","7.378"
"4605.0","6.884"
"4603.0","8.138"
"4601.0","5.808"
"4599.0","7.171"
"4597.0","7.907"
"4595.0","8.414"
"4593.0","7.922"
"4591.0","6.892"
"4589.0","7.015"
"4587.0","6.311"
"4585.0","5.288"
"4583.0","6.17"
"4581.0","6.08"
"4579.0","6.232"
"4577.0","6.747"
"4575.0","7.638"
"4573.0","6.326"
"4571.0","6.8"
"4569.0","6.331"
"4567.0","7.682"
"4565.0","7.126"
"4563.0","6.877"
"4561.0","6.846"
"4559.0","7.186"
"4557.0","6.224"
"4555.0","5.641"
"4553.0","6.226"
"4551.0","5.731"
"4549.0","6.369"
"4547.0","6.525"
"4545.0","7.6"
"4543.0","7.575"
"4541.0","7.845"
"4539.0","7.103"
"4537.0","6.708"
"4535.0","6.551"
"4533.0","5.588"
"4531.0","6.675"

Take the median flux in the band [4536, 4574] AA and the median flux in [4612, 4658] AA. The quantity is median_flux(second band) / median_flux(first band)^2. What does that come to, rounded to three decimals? 0.161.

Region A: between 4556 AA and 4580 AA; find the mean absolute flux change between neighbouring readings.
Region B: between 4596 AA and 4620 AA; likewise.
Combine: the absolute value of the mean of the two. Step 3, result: 1.09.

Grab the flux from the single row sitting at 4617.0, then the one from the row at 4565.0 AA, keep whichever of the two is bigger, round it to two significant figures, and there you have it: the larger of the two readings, 8.3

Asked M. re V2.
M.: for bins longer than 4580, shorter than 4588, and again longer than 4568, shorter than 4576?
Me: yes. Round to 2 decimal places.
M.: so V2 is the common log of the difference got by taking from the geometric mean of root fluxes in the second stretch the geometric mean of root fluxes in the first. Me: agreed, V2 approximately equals -0.80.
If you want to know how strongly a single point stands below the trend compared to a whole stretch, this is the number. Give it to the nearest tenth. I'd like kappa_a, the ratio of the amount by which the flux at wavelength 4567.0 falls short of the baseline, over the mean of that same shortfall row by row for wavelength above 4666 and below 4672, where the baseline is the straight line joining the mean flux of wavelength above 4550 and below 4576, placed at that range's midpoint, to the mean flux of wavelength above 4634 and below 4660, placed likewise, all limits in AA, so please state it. -1.3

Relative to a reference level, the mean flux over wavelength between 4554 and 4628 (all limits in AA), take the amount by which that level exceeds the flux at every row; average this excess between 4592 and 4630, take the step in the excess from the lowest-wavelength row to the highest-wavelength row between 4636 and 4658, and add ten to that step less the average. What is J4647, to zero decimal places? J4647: 9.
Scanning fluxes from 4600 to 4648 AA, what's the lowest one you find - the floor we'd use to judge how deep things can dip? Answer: 4.976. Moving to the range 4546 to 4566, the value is 5.641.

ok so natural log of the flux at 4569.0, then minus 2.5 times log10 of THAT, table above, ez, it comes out -0.67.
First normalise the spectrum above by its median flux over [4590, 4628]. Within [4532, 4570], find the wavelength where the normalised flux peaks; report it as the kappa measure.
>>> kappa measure 4541.0 AA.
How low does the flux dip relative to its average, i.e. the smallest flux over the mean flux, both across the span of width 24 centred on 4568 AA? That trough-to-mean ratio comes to 0.91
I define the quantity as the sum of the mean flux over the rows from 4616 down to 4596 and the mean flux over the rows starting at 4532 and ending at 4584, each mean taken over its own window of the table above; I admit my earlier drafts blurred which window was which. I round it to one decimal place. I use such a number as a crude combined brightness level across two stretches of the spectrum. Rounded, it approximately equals 13.6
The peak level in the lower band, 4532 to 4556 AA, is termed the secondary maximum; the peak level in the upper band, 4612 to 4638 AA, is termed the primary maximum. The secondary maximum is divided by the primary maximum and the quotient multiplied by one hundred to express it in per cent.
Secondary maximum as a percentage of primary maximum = 92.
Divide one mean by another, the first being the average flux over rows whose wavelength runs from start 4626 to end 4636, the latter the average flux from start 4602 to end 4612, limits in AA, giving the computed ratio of 1.04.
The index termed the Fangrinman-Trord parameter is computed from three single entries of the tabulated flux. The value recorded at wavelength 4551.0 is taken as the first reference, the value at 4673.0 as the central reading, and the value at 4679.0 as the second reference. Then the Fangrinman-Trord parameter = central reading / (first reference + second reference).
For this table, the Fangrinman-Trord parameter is 0.61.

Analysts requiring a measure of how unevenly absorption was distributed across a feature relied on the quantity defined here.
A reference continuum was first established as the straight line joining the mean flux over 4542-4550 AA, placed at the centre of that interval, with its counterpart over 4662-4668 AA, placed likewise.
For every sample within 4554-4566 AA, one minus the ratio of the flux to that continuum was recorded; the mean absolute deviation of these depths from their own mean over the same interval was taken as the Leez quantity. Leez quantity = 0.070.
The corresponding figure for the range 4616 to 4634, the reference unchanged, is 0.104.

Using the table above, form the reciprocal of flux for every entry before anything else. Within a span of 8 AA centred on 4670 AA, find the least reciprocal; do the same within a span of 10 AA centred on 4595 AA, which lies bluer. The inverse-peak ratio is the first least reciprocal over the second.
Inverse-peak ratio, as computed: 1.15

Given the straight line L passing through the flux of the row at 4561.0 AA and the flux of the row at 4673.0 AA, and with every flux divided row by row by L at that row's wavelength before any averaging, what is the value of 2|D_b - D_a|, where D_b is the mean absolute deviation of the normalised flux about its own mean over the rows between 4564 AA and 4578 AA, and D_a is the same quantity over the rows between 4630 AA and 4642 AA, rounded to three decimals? 0.077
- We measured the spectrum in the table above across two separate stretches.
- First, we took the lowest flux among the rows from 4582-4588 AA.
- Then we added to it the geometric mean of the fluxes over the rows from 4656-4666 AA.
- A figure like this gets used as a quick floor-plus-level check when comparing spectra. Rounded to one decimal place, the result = 12.0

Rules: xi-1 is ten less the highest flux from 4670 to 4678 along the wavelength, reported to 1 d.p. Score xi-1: 2.7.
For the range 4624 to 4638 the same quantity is 1.6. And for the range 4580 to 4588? 3.7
